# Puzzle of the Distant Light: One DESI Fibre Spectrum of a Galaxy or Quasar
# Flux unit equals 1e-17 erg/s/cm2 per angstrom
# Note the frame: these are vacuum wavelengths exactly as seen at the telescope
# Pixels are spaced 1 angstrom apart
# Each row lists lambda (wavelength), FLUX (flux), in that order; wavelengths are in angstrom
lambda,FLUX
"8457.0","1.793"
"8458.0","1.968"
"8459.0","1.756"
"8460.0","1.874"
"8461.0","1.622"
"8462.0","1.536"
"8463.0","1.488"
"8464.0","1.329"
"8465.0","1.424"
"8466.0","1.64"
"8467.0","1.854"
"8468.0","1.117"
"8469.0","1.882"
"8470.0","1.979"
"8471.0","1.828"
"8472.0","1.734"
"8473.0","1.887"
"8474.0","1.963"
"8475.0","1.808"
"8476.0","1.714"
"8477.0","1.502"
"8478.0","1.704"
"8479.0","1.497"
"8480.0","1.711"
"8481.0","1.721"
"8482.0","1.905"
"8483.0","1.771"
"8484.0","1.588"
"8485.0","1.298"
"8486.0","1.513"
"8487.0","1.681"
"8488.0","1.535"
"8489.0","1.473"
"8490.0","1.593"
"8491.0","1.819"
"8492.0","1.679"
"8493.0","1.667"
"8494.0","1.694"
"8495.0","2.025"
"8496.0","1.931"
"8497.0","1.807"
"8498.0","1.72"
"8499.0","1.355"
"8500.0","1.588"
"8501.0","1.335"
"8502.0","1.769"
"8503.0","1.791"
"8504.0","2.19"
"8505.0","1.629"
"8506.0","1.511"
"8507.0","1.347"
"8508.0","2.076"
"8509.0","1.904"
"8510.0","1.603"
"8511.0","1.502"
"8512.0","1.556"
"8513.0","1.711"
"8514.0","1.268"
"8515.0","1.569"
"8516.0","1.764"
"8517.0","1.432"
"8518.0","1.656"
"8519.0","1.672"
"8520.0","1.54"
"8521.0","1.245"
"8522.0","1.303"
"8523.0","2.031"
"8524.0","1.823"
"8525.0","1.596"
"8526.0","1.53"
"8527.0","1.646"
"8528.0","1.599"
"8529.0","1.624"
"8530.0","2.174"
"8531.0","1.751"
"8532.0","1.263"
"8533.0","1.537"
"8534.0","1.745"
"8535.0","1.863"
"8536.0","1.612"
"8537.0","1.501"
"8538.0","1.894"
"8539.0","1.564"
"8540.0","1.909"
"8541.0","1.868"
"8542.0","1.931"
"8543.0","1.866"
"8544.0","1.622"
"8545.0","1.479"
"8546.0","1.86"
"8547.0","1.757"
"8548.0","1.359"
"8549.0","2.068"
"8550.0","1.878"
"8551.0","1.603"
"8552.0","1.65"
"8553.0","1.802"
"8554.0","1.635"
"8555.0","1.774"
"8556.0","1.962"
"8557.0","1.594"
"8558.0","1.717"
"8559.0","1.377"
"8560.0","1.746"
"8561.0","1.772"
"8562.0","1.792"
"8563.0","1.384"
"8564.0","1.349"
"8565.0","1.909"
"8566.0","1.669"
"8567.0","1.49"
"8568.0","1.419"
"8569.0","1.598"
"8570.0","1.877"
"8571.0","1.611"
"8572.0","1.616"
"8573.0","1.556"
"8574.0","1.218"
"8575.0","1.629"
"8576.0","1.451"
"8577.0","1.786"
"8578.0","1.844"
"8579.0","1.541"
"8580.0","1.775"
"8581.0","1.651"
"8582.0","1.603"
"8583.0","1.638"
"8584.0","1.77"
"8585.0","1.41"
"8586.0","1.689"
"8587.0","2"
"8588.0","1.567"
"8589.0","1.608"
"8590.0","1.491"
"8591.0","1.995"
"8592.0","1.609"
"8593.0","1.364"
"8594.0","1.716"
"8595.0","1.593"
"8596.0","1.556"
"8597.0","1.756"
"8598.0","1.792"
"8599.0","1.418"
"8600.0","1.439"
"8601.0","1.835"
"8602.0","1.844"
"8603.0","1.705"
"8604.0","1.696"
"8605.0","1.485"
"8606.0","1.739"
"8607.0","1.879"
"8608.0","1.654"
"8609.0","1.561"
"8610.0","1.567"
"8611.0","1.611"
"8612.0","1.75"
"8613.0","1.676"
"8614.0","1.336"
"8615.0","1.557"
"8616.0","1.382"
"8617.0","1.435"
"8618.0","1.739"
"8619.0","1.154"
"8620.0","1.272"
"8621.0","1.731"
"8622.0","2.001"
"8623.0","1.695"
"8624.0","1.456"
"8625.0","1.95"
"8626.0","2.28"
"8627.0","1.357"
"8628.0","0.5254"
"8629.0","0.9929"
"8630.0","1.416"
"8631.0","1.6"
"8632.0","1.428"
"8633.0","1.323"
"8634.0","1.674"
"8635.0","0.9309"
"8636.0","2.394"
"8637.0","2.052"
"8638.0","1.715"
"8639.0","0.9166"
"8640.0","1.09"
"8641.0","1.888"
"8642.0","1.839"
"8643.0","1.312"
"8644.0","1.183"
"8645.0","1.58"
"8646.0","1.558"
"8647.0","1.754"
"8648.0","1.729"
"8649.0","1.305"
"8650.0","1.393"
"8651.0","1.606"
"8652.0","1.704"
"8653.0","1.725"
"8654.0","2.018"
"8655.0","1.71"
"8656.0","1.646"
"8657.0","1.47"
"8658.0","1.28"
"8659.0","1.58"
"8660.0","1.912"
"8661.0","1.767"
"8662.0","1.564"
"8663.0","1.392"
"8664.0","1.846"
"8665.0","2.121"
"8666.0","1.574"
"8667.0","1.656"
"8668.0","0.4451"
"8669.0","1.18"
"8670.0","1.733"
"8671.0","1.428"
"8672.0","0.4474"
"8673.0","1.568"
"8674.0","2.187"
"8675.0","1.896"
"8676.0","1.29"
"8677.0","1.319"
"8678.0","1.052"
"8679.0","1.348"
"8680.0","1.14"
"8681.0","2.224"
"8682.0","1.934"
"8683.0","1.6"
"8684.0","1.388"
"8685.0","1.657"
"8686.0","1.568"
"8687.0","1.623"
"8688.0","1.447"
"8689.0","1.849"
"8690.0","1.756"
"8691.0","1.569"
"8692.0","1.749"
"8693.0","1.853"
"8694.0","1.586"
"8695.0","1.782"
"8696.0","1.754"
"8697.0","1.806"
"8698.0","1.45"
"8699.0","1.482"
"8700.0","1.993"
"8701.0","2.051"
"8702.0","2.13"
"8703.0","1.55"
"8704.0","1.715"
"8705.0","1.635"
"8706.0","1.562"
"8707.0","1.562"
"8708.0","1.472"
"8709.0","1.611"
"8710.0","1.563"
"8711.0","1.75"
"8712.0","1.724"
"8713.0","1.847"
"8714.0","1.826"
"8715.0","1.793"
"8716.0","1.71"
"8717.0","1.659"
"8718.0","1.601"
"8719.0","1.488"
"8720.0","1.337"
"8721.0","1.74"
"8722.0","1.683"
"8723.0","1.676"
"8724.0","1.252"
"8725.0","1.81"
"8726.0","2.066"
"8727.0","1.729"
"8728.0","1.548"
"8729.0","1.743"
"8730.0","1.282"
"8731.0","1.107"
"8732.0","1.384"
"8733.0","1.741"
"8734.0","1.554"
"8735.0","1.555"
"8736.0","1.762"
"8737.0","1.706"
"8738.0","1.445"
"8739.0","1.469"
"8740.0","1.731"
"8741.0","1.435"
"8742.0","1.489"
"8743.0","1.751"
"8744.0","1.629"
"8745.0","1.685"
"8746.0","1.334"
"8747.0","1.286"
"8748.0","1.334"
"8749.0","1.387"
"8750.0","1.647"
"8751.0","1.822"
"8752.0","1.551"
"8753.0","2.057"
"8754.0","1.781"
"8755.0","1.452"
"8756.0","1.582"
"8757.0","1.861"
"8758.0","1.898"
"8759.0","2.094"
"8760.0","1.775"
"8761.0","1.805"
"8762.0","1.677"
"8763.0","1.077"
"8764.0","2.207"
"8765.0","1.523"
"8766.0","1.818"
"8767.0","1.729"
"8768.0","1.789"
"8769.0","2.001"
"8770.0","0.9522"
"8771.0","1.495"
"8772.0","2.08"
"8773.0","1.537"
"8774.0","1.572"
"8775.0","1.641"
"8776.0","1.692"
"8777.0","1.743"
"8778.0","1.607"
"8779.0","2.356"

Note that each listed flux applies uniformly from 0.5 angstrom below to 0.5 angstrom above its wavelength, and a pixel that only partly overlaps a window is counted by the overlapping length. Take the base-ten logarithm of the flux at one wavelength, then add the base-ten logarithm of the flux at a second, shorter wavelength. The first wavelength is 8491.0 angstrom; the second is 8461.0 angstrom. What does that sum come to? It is 0.47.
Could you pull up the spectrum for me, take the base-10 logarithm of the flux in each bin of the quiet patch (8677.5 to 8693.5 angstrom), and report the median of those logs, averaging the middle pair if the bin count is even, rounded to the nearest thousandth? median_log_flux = 0.207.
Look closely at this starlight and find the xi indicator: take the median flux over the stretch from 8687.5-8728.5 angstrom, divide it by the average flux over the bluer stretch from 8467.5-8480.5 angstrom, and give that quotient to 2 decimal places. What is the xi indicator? 1.00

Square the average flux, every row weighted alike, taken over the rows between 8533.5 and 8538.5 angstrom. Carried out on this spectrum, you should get 2.97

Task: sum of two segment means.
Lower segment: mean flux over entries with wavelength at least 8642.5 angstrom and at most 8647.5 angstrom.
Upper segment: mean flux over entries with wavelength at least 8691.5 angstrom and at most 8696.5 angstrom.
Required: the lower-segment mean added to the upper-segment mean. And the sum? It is 3.22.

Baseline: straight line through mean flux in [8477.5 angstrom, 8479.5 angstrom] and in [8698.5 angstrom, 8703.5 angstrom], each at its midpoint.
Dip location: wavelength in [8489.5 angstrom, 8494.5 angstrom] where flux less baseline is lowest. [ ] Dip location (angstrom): 8490.0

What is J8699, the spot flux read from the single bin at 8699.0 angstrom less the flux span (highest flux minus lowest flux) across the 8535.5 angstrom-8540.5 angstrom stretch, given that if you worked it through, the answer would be 1.07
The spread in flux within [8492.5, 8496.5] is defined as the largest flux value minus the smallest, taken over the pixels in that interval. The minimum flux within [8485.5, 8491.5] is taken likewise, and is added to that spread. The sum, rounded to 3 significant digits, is 1.83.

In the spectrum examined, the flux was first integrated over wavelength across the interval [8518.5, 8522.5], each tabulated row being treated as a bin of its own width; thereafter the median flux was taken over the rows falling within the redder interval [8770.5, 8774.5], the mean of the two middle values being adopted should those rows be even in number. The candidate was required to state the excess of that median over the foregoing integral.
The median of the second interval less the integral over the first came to -4.2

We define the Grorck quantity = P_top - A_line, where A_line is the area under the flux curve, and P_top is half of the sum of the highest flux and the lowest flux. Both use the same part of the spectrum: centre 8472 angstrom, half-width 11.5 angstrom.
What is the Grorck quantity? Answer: -37.1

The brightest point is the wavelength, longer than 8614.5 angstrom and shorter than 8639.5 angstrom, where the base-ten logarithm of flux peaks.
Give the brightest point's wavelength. 8636.0 angstrom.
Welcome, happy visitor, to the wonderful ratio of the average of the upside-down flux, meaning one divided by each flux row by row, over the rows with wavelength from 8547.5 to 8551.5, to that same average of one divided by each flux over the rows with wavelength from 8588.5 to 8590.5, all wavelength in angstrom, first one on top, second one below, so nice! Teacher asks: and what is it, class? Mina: 0.92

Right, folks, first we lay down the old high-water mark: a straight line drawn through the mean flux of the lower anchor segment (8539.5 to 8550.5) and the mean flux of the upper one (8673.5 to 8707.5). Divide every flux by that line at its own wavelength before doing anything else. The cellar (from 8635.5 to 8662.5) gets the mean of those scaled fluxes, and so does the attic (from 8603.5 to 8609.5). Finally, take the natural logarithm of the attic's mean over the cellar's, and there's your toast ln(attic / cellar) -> 0.01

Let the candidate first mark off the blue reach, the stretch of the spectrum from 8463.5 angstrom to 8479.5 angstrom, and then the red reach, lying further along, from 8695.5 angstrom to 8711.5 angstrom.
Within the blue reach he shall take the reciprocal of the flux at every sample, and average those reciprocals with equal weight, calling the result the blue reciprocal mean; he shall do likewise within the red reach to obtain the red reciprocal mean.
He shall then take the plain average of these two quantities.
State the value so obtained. 0.604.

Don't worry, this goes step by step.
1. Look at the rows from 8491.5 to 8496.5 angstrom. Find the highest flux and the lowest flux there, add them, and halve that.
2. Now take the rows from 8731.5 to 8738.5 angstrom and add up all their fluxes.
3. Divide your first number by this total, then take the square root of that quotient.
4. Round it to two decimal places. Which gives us 0.41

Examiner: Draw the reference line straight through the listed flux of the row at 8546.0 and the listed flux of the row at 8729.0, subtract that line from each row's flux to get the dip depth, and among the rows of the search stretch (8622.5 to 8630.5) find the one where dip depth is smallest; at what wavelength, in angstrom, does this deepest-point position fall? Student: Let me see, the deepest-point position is 8628.0 angstrom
